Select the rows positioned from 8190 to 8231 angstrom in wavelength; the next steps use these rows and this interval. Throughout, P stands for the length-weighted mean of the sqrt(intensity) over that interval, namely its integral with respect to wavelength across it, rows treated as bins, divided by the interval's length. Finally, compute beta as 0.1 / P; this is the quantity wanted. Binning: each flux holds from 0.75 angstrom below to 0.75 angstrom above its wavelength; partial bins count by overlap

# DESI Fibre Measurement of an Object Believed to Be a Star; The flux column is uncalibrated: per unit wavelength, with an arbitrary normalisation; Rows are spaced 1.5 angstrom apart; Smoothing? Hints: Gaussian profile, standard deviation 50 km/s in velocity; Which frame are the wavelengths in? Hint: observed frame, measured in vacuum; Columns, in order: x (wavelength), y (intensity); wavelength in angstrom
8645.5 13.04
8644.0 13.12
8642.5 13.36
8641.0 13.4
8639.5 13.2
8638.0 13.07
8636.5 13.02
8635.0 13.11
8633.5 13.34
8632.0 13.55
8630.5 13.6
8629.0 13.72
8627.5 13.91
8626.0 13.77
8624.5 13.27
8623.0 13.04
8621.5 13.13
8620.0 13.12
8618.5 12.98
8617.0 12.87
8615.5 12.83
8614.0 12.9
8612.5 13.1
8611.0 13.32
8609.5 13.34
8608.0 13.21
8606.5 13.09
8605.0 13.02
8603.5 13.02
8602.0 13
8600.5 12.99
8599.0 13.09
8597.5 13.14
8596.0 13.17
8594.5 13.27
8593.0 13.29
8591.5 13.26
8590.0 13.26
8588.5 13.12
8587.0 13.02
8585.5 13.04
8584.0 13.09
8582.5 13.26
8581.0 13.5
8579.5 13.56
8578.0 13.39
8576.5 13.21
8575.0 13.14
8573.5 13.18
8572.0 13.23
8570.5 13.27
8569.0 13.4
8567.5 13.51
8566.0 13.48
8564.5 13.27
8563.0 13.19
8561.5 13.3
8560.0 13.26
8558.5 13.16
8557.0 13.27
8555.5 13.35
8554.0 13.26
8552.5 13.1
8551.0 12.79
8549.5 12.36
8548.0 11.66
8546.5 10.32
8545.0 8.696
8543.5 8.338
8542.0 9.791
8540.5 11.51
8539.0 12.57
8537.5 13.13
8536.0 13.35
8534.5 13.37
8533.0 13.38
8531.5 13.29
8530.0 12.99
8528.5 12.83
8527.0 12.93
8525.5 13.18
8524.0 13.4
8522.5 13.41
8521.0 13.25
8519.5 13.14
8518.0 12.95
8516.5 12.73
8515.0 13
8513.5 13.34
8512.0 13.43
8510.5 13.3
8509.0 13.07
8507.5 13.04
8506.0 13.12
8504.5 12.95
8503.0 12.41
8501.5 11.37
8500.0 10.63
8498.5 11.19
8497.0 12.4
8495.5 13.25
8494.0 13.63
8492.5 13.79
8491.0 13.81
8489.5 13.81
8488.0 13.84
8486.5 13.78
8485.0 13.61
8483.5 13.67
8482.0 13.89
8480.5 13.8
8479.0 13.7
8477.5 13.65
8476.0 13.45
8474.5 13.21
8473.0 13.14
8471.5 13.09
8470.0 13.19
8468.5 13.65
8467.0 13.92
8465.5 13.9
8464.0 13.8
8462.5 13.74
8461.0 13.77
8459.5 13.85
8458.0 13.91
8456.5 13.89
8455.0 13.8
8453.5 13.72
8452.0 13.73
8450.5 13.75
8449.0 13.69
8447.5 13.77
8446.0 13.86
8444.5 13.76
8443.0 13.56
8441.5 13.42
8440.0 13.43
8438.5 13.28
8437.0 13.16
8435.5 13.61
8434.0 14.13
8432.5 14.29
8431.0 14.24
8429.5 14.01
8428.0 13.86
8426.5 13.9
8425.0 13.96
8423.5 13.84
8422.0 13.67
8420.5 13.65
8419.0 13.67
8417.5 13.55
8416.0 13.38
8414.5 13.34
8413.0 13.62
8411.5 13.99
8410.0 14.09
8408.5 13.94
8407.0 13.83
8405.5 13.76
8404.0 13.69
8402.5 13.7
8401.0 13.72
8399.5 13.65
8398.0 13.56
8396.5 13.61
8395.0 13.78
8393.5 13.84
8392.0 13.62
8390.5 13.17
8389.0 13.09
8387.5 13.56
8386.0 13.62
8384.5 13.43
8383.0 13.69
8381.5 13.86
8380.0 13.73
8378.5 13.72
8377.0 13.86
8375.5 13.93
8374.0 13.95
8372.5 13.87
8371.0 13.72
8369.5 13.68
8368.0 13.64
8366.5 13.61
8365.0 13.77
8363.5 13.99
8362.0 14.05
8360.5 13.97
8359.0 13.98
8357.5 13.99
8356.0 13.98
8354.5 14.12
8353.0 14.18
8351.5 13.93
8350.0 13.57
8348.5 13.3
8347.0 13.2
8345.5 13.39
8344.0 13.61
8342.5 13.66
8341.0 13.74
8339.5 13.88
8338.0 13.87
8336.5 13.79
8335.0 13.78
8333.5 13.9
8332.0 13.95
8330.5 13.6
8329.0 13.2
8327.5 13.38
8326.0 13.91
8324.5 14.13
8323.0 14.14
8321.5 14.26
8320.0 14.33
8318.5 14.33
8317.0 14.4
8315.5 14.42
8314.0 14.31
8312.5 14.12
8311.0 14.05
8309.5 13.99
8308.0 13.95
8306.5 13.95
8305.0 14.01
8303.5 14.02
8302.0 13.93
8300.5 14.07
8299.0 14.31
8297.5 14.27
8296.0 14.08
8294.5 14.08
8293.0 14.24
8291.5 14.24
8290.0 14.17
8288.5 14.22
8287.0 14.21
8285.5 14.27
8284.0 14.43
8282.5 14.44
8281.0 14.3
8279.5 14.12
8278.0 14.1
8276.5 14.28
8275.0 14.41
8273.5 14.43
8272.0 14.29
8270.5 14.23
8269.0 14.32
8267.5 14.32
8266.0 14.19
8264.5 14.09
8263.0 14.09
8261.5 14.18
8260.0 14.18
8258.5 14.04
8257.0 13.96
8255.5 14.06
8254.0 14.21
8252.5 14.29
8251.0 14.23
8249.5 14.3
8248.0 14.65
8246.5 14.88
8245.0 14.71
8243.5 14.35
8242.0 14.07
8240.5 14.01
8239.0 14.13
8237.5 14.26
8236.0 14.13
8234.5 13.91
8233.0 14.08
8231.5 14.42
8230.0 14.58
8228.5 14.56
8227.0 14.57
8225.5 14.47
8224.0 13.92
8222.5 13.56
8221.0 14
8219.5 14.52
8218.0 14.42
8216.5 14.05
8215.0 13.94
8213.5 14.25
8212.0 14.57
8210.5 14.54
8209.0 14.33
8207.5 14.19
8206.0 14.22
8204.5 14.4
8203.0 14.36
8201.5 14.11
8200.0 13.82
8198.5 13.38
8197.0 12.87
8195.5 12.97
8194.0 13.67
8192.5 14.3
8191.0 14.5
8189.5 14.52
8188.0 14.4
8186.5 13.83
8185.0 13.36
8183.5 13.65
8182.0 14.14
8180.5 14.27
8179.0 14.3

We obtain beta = 0.0266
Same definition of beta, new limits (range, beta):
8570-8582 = 0.0274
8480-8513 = 0.0277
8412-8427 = 0.0271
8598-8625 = 0.0277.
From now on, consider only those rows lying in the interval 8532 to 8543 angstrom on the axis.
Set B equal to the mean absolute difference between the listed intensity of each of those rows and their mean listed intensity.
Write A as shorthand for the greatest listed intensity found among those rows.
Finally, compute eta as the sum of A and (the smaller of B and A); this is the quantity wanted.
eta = 14.4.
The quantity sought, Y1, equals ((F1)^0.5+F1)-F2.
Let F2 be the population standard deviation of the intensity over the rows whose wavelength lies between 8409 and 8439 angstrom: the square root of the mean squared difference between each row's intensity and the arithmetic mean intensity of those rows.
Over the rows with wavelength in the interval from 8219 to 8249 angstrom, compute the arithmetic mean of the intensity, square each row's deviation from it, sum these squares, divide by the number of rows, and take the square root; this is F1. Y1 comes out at 0.58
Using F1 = 0.33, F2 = 0.31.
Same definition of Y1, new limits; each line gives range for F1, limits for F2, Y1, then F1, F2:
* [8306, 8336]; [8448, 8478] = 0.62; 0.32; 0.27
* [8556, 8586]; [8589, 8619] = 0.37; 0.14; 0.15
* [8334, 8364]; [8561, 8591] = 0.62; 0.26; 0.15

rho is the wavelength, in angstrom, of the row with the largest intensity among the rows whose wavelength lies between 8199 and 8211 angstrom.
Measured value 8210.5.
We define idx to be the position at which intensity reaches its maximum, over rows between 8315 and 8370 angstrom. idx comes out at 8315.5 angstrom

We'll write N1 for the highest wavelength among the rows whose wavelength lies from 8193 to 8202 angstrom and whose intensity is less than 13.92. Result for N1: 8200.0 angstrom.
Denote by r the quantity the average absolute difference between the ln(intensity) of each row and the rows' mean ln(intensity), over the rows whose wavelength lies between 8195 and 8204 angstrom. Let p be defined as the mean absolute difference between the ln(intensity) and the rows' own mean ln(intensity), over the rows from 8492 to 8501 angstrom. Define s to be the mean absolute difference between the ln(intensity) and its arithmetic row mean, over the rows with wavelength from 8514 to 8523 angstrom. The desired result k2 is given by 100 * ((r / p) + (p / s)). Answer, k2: 655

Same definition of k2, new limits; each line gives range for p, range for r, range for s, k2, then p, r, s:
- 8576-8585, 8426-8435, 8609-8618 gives 170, 0.011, 0.011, 0.015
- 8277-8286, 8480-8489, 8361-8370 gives 148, 0.008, 0.006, 0.011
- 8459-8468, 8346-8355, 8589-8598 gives 718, 0.004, 0.026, 0.004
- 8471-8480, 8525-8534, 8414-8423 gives 270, 0.017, 0.014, 0.009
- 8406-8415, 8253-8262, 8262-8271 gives 305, 0.016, 0.006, 0.006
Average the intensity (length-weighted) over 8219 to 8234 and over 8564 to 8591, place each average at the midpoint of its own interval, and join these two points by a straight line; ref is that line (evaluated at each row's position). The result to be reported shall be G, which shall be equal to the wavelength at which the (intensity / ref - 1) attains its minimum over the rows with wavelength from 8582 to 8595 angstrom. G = 8587.0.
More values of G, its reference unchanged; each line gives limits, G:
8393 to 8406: 8398.0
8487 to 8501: 8500.0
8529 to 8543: 8542.0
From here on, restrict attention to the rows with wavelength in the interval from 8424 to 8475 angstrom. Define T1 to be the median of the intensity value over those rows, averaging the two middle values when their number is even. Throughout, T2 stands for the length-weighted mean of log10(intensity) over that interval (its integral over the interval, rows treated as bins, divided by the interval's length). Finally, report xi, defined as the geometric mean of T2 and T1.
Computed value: 3.96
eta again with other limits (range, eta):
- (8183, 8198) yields 15.0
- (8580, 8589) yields 13.6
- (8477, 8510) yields 14.6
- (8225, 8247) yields 15.1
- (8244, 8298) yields 15.0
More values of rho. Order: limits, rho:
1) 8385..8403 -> 8393.5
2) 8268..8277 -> 8273.5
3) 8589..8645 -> 8627.5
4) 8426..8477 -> 8432.5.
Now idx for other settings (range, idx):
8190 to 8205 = 8191.0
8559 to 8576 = 8567.5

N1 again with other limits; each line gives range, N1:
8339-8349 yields 8348.5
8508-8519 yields 8518.0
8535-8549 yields 8548.0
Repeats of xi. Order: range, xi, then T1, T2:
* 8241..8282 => 4.05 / 14.2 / 1.15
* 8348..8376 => 3.99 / 13.9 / 1.14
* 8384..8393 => 3.90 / 13.5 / 1.13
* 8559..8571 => 3.87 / 13.3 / 1.12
